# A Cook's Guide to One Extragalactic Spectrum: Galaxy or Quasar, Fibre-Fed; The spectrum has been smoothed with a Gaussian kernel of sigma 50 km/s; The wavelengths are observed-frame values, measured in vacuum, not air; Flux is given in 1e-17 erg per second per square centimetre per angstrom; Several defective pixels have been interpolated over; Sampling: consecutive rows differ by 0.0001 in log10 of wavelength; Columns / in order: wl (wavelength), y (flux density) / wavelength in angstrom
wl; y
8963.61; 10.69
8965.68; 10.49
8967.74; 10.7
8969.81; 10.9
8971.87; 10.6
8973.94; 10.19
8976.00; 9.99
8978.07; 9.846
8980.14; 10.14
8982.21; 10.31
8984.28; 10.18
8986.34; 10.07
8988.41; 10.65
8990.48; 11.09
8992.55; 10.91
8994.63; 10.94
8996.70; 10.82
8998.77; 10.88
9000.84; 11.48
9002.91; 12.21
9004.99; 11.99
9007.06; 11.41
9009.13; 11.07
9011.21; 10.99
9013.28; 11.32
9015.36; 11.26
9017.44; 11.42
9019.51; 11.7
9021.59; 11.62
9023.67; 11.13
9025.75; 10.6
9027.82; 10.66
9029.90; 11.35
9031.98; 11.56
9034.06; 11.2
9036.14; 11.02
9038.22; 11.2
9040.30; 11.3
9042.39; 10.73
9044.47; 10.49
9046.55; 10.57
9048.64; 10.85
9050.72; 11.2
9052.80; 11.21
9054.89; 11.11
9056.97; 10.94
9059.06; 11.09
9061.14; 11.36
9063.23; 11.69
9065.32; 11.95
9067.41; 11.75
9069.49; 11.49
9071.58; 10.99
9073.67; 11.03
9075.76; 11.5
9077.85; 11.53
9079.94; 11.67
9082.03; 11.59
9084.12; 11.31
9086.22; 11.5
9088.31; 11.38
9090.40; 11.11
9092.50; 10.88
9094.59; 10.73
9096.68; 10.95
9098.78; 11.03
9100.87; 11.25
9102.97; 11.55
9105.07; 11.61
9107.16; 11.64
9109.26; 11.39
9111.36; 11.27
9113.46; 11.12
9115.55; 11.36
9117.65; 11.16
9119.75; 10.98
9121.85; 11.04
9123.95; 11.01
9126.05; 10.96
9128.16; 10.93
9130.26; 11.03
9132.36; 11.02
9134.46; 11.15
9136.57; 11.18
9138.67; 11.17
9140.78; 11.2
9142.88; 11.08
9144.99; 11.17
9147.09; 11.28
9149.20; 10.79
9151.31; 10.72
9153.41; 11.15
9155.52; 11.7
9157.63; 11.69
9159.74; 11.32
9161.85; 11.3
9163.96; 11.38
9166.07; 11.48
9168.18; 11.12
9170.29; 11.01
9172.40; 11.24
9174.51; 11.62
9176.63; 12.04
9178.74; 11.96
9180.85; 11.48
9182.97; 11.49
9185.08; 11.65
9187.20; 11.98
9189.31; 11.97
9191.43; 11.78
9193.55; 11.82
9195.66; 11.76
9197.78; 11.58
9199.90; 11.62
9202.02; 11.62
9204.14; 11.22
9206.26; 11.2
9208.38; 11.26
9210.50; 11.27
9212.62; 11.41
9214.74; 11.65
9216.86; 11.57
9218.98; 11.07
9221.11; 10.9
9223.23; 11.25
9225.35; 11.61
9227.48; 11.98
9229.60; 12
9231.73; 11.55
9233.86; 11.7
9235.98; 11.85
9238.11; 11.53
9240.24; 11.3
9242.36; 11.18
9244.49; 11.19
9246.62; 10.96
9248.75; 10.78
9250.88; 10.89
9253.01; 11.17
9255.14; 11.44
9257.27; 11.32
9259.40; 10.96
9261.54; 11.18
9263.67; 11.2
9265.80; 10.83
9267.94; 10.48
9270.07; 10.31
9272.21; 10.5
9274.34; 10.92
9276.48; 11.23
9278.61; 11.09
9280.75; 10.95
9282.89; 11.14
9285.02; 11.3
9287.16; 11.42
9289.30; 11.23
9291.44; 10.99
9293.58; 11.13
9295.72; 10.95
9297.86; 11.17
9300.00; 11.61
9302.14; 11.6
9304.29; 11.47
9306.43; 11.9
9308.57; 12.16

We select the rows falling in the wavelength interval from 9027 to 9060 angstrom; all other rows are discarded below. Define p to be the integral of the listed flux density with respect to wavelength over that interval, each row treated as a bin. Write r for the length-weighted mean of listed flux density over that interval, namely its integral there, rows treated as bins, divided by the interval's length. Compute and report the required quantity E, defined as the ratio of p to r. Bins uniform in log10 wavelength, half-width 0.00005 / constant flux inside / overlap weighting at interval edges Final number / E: 33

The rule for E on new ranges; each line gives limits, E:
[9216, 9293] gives 77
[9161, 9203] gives 42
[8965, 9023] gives 58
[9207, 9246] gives 39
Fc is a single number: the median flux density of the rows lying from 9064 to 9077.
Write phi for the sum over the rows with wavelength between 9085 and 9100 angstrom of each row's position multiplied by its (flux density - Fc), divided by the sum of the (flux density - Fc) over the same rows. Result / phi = 9094.4 angstrom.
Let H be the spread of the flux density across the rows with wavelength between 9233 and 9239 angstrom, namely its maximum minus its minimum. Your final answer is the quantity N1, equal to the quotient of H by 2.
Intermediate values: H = 0.3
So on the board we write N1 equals 0.16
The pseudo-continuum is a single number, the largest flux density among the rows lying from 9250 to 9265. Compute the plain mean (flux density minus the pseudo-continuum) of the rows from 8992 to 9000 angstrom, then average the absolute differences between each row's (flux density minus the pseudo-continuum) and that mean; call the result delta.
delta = 0.04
